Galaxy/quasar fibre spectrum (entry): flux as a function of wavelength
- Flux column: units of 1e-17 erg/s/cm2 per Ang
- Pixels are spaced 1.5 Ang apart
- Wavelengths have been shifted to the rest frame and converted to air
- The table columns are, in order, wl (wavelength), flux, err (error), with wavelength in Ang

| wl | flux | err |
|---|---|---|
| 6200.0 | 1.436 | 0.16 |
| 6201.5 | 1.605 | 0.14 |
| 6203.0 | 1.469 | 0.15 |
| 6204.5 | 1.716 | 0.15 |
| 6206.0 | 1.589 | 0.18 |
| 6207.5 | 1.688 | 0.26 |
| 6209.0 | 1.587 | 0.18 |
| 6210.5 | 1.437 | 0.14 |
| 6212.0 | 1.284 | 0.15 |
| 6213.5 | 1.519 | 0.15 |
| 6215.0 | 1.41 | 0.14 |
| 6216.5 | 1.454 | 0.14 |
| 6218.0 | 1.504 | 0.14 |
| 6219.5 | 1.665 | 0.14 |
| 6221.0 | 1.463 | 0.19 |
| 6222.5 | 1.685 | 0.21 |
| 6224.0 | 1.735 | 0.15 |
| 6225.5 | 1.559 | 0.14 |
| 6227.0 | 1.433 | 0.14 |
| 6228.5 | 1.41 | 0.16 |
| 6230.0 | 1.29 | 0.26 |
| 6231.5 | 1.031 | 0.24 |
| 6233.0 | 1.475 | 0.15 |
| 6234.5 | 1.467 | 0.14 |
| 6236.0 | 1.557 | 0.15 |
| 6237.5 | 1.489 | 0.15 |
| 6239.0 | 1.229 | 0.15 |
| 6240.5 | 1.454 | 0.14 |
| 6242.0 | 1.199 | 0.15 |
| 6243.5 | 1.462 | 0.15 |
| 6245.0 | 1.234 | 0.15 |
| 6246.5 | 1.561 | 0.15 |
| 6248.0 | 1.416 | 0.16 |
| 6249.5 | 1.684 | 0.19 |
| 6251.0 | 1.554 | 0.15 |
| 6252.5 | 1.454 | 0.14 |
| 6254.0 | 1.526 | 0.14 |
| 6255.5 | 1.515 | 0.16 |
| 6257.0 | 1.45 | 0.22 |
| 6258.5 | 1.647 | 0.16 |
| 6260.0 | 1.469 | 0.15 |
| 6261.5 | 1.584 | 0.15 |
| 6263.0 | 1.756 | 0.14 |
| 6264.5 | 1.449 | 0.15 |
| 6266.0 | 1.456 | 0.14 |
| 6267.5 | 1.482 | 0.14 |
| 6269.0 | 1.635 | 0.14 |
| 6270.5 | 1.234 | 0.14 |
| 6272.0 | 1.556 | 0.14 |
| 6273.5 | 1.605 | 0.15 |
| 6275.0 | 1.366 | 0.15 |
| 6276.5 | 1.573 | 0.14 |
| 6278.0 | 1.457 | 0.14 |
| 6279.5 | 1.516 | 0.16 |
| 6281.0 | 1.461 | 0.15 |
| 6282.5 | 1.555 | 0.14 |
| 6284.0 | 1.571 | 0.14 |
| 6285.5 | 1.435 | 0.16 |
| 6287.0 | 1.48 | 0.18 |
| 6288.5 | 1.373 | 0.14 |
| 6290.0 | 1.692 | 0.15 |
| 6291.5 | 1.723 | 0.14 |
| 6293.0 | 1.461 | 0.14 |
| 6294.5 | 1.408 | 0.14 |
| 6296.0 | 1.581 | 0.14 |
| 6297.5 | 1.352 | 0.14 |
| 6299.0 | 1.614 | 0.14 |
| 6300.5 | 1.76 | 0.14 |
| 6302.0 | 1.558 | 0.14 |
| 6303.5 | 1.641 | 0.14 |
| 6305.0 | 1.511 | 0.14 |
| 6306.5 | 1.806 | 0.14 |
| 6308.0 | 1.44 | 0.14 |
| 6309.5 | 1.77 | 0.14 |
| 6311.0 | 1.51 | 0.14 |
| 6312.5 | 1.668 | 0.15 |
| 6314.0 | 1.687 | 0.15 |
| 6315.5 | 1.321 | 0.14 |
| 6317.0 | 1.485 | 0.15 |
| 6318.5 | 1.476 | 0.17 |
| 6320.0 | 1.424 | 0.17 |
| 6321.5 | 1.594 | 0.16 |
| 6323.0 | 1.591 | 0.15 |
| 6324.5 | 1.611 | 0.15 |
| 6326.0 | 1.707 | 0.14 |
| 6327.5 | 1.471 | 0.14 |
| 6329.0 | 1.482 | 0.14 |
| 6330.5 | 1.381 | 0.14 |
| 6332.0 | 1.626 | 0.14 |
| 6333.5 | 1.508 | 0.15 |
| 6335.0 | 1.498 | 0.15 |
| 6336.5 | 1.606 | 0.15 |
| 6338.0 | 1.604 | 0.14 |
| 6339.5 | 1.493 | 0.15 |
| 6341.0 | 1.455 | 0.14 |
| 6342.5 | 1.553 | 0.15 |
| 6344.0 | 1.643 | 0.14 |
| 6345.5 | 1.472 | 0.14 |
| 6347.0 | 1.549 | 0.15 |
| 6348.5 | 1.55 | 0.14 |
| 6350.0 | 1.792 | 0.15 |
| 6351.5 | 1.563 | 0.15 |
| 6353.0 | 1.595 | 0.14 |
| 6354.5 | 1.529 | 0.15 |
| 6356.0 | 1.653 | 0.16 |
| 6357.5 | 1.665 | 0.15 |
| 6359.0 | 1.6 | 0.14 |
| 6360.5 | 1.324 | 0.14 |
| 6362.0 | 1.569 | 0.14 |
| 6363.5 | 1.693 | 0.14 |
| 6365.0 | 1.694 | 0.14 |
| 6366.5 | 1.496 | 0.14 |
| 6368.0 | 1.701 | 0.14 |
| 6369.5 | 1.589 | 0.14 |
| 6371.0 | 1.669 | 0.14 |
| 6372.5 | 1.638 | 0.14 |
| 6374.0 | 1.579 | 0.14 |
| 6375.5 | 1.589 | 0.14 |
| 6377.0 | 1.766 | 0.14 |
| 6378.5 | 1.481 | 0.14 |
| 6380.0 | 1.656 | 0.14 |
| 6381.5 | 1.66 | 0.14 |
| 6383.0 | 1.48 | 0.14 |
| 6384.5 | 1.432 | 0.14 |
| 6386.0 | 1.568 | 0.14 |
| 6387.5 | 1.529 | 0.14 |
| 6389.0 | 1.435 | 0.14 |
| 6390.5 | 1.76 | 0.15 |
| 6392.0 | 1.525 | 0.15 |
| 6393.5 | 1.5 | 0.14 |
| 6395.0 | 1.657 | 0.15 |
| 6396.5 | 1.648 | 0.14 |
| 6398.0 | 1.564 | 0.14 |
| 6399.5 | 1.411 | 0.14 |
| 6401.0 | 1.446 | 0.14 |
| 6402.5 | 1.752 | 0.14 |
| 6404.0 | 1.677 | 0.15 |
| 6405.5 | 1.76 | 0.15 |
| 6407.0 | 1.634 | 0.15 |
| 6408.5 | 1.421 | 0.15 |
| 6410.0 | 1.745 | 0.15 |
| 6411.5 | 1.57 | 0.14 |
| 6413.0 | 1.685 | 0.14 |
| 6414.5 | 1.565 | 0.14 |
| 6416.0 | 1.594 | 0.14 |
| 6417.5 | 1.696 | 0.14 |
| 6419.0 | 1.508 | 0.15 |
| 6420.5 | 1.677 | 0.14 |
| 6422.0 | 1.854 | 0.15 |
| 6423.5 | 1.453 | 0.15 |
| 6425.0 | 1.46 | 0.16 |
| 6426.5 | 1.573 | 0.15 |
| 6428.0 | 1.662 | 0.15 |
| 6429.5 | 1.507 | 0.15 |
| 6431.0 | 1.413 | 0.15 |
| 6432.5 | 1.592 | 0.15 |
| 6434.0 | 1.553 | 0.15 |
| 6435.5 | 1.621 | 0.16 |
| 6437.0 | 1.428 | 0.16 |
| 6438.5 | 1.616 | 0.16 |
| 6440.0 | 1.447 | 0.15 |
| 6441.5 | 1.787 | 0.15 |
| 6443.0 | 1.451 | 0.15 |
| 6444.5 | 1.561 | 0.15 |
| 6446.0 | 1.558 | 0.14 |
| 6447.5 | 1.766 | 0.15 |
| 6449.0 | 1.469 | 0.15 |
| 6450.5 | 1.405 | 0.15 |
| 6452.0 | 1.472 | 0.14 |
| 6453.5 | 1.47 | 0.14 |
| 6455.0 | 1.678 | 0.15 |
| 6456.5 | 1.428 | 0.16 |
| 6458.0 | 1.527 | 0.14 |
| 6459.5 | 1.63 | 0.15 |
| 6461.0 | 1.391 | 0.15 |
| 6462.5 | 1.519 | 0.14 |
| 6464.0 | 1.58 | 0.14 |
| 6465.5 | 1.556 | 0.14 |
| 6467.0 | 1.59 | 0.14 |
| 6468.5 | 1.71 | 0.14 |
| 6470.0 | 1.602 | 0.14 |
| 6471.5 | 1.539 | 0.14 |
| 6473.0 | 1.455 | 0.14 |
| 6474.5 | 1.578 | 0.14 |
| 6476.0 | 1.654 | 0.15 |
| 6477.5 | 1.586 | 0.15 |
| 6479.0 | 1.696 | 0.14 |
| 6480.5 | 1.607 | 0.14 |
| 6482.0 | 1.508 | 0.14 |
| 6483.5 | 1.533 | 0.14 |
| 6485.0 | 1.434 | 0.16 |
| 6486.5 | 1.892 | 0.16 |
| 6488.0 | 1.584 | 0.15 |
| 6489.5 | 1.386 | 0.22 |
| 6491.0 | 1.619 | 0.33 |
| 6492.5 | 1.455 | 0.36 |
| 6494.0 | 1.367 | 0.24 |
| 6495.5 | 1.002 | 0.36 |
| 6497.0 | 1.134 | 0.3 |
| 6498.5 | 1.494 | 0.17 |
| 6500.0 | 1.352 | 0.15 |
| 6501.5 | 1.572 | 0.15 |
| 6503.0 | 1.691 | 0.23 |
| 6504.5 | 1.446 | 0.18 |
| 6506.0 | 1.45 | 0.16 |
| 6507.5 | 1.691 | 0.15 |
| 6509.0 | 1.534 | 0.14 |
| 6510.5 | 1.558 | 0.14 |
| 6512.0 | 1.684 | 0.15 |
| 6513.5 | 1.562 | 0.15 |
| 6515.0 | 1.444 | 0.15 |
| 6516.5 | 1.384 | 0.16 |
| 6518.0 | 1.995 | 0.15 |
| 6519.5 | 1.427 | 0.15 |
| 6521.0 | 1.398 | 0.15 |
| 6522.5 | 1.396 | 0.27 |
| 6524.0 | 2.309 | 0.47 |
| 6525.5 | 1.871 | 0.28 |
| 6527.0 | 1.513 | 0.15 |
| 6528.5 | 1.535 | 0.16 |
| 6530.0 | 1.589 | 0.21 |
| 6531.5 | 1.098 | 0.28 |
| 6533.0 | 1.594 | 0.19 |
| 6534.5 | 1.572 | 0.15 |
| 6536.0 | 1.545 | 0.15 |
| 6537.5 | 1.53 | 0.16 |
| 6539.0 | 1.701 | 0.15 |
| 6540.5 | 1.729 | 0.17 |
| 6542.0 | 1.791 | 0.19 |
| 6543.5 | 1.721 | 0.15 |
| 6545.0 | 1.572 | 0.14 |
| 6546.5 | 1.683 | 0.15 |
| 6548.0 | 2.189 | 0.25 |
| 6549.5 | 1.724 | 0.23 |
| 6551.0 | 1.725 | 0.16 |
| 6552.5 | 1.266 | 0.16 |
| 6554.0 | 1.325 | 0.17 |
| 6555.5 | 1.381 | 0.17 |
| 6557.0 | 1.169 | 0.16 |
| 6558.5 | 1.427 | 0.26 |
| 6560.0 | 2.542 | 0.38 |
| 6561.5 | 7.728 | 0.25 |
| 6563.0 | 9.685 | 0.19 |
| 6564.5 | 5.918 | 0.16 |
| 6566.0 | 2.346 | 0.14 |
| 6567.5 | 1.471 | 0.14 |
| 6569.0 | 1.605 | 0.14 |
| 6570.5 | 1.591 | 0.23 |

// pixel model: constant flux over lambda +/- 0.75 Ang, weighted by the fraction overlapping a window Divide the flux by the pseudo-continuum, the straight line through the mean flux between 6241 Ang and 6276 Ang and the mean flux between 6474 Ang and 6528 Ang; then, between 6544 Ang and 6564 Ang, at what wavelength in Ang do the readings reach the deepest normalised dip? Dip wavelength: 6557.0 Ang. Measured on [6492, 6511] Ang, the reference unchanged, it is 6495.5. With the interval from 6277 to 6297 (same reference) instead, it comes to 6288.5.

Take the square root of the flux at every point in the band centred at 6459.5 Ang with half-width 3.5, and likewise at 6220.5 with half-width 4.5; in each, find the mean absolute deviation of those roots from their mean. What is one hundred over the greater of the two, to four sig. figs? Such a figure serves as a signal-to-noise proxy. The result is 2274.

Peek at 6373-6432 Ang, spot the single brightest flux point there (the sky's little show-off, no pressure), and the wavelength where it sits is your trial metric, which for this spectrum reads 6422.0 Ang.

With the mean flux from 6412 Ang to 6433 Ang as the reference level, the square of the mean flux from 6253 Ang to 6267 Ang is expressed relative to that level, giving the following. 1.49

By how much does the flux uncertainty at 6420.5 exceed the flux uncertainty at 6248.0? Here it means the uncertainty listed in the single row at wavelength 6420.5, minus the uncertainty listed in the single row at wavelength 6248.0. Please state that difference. -0.020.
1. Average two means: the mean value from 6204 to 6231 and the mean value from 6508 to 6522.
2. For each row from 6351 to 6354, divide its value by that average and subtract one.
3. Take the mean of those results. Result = 0.026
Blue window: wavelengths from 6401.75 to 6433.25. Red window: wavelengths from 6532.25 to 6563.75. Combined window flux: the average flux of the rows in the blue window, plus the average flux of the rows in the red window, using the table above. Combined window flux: 3.92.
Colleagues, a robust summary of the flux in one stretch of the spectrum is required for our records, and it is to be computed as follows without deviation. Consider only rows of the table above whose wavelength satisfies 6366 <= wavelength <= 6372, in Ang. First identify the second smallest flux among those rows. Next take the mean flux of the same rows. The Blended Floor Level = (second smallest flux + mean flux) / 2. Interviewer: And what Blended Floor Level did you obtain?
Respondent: 1.60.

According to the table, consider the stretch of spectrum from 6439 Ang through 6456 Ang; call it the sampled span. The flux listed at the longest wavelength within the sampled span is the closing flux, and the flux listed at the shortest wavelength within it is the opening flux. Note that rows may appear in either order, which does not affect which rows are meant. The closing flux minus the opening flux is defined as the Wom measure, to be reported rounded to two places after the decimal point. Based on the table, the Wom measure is 0.23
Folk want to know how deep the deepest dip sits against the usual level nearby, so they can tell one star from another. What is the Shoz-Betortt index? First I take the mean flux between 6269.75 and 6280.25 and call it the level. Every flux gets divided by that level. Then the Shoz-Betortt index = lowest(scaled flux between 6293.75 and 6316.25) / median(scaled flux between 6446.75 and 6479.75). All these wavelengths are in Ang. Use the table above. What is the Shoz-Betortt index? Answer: 0.84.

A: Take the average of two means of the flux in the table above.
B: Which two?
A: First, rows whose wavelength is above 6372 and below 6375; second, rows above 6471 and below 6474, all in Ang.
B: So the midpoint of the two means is 1.55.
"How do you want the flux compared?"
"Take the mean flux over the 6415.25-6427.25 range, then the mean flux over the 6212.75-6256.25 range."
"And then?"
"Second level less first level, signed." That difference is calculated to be -0.14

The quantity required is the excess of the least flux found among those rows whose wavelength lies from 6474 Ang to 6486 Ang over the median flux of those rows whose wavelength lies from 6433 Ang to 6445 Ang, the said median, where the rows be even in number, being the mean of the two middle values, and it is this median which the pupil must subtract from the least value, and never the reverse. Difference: -0.12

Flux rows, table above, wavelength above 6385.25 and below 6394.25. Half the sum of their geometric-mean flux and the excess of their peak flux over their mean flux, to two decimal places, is 0.88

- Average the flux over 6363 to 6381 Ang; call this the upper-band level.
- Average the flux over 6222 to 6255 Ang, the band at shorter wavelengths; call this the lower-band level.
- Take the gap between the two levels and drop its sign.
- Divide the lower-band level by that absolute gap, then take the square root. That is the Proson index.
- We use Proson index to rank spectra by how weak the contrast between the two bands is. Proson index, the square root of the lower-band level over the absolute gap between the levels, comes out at 2.8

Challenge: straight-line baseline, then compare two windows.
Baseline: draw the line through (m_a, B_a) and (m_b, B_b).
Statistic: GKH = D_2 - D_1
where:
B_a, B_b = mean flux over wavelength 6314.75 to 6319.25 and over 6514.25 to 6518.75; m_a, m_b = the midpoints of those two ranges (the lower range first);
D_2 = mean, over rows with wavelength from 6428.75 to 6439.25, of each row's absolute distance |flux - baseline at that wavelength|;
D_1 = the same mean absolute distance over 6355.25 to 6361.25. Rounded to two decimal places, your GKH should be -0.10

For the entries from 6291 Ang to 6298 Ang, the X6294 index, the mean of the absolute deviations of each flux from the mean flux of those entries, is 0.118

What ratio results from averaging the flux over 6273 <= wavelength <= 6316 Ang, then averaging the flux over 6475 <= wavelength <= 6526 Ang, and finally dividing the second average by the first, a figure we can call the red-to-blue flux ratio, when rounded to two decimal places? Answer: 1.00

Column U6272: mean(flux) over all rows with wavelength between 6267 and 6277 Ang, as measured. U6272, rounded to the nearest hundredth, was 1.49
